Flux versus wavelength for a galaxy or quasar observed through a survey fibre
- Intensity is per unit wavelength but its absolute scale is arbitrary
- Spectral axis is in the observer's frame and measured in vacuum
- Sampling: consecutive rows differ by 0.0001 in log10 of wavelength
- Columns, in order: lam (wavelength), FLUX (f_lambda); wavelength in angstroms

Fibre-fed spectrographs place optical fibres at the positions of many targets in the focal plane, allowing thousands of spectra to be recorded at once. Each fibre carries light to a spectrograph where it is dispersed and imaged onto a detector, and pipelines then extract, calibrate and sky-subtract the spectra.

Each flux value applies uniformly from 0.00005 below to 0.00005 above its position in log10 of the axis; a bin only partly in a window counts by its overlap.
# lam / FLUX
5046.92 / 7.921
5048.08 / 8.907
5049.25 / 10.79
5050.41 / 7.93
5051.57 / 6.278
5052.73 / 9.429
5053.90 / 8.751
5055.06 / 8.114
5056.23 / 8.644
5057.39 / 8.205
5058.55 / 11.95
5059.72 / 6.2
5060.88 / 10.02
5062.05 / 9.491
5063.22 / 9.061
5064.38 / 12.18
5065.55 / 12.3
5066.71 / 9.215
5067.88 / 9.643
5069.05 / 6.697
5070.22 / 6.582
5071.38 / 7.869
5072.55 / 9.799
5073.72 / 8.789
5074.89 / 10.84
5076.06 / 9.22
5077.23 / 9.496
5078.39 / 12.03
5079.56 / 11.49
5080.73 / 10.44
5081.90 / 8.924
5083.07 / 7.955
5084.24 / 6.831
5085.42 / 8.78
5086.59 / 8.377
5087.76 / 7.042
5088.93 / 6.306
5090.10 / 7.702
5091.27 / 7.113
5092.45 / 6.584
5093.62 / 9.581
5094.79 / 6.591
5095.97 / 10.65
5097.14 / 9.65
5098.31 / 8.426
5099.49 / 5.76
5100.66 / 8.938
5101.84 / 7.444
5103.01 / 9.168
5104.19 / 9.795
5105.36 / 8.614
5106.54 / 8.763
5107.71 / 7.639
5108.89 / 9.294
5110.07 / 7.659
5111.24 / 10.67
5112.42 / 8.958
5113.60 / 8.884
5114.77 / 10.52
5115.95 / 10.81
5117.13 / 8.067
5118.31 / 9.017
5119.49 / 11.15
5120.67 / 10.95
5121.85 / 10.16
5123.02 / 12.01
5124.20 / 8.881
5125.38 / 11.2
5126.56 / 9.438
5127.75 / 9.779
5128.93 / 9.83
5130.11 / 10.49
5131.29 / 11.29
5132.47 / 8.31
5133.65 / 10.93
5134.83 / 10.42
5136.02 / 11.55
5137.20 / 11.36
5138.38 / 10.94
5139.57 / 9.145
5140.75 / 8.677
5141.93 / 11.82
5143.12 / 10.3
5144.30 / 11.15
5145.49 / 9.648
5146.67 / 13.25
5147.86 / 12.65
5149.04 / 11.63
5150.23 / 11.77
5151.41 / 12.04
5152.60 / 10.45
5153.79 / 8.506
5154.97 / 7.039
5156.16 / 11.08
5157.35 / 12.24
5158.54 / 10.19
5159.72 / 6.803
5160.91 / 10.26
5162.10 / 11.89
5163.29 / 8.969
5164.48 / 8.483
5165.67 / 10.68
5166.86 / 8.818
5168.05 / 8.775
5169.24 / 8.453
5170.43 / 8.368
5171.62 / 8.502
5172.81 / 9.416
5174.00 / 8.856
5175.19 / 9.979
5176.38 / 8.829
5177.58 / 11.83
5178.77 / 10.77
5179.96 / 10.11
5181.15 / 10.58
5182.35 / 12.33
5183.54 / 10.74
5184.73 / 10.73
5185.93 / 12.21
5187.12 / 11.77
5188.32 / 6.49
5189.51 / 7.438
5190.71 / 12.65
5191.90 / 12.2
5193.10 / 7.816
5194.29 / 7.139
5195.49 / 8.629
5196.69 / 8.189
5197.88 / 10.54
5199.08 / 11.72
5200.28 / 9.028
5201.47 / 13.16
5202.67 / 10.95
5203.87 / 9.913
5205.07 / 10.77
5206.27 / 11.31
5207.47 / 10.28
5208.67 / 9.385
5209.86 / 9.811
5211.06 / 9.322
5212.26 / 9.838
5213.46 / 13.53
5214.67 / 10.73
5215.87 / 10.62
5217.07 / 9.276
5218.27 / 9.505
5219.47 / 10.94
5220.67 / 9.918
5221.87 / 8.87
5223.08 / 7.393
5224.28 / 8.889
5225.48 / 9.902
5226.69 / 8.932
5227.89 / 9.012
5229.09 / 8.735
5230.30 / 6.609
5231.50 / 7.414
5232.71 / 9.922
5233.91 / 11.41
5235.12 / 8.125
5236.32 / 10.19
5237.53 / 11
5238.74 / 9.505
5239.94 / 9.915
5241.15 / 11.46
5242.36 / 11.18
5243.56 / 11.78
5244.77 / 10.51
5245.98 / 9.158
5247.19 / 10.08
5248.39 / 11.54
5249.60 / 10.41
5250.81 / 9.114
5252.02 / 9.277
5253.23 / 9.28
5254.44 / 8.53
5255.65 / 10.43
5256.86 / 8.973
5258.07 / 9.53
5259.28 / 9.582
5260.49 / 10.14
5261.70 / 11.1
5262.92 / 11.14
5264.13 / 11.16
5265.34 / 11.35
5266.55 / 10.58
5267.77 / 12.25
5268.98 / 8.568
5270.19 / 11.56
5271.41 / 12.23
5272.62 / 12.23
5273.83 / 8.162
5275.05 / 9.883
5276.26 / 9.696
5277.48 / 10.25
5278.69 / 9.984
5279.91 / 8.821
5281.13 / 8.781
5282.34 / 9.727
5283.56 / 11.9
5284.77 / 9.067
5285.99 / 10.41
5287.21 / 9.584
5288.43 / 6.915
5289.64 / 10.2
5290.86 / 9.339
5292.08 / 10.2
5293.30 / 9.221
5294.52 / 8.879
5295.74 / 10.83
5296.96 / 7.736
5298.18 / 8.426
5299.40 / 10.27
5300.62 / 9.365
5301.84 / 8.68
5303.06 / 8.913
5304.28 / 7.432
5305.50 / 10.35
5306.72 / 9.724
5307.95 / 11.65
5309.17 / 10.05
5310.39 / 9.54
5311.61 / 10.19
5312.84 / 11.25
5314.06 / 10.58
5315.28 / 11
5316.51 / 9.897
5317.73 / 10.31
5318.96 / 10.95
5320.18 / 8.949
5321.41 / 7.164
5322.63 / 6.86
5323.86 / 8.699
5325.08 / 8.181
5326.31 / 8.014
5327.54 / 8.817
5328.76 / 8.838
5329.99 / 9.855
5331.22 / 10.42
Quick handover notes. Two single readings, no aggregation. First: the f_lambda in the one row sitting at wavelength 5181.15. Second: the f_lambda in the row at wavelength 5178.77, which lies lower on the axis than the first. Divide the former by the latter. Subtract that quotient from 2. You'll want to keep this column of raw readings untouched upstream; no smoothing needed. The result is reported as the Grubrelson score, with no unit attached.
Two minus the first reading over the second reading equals 1.02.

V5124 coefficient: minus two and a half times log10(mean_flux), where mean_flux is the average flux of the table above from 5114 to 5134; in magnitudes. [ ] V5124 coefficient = -2.52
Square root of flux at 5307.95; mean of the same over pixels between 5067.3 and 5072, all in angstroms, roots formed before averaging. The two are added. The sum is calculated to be 6.2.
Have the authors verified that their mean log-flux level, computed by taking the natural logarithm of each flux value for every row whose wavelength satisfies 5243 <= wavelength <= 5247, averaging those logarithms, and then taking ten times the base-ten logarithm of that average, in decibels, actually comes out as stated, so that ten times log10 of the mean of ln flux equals 3.7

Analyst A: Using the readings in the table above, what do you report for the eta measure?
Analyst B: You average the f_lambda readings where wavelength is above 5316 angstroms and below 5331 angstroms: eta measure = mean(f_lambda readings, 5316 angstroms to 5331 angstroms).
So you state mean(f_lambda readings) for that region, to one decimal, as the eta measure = 8.9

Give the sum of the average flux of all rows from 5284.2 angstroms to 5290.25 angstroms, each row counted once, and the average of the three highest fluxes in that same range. 19.3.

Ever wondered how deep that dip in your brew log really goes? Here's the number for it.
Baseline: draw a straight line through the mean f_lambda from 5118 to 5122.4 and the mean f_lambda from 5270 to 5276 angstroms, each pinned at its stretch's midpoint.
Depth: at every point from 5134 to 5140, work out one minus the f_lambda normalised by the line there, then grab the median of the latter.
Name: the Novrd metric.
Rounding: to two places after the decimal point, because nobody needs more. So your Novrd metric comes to -0.05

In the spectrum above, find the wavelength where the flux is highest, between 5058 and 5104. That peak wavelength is 5065.55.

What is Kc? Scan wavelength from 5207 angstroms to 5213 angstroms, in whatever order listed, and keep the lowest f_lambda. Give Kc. 9.322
